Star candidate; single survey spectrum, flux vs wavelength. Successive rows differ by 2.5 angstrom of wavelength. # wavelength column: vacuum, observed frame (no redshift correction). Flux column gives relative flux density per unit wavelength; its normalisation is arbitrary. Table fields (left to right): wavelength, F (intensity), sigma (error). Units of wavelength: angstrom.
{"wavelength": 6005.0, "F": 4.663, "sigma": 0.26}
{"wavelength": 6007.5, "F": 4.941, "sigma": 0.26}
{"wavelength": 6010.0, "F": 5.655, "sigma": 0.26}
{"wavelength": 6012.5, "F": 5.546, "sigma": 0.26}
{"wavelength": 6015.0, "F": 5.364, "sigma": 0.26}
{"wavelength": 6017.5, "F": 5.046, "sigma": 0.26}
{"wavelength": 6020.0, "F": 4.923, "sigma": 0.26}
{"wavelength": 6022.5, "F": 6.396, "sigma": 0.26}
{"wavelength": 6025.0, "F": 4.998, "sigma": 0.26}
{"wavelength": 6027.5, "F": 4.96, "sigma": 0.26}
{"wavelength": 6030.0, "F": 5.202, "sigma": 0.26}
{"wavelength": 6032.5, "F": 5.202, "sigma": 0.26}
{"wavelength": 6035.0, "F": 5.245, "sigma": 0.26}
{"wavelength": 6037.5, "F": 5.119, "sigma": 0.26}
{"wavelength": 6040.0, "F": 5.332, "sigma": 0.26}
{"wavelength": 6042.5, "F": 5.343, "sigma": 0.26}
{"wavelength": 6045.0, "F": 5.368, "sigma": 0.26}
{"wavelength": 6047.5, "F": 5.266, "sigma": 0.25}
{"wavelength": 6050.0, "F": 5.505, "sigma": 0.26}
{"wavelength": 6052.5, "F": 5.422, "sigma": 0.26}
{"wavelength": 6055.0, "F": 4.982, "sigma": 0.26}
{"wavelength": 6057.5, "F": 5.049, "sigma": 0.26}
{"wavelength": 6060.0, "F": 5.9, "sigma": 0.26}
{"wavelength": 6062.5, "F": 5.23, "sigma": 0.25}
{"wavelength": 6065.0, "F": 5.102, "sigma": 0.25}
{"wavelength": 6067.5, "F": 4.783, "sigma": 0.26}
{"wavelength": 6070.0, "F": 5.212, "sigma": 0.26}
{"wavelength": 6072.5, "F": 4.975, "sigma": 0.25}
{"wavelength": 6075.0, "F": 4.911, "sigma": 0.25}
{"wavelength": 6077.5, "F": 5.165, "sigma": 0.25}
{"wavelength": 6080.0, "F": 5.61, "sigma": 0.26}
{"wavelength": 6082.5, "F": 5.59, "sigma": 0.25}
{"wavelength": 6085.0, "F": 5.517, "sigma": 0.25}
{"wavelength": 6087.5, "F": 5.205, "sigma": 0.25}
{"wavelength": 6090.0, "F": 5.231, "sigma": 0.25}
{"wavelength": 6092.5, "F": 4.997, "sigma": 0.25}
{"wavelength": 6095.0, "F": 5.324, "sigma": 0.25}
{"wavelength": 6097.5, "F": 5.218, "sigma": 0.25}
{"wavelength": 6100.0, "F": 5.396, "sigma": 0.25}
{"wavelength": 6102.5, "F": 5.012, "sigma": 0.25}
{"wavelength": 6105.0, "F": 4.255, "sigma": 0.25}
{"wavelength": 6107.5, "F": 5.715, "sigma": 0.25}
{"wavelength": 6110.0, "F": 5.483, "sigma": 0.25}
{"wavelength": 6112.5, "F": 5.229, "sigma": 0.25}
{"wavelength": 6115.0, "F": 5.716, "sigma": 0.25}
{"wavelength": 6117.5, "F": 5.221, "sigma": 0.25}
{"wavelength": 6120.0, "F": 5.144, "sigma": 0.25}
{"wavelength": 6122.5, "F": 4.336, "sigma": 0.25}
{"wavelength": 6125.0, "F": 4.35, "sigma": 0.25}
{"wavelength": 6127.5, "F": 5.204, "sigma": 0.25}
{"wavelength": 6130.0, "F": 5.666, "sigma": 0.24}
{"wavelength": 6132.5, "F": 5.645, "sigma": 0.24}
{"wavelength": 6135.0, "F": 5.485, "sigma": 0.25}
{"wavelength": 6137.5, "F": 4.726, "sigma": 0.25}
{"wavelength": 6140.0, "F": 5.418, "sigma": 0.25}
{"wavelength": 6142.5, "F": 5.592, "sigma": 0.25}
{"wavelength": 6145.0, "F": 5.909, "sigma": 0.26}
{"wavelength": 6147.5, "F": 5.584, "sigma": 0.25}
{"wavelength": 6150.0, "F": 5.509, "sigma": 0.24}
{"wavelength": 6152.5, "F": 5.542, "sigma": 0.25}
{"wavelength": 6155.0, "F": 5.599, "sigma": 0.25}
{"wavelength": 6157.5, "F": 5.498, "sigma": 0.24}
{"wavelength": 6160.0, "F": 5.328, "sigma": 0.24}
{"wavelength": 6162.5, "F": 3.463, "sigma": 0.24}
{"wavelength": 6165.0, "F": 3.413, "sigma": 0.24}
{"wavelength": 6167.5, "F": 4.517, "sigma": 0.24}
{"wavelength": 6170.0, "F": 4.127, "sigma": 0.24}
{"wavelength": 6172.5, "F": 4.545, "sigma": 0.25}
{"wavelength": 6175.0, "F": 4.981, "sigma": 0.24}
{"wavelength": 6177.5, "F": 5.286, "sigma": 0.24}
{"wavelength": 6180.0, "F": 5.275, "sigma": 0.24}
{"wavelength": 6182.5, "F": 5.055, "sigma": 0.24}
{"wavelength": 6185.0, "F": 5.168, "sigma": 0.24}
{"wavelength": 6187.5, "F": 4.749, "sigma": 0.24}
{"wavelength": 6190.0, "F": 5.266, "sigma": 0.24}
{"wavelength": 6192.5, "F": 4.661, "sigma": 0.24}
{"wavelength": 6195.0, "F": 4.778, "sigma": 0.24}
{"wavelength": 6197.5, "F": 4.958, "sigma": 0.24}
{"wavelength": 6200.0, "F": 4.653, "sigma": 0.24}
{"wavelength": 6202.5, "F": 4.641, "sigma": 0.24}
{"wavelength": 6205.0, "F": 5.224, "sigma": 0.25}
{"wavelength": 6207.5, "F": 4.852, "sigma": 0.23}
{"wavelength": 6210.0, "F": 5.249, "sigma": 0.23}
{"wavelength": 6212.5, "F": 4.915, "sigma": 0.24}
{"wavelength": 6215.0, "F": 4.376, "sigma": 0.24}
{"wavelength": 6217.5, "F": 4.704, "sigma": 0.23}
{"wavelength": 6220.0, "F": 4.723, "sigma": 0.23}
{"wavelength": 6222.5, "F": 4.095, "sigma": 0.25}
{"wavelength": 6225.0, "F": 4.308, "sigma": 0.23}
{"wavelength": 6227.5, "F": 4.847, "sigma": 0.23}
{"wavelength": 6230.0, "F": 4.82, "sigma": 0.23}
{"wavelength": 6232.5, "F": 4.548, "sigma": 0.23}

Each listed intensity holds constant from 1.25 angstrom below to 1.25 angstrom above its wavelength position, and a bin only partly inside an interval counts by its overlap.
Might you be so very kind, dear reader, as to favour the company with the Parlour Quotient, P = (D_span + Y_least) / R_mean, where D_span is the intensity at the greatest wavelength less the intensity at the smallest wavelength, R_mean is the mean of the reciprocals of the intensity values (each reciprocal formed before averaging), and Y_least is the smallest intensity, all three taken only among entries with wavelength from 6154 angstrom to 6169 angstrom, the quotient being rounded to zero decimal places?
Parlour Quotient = 10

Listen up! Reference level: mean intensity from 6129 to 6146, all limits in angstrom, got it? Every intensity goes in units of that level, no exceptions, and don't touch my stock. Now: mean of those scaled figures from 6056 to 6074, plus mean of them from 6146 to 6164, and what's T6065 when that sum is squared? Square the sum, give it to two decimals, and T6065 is 3.58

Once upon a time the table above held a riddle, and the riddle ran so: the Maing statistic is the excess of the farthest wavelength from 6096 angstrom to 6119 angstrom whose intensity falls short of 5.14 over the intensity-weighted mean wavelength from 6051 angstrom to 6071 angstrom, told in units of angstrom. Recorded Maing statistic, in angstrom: 43.8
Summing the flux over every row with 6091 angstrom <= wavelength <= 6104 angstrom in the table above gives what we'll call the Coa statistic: 25.9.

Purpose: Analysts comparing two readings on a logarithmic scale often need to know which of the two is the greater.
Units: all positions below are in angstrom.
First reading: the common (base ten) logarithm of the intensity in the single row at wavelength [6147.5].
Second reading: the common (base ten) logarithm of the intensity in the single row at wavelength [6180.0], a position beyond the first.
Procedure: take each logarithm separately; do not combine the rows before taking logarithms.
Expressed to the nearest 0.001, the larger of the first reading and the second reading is 0.747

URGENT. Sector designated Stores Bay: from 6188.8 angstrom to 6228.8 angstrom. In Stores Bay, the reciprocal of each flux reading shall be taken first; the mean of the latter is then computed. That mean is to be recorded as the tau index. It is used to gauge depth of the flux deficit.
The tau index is 0.211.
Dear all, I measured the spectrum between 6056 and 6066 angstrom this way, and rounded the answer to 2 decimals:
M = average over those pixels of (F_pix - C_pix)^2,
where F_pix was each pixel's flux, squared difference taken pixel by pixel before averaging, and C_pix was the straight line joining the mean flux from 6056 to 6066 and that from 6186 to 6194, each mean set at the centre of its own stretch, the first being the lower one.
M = 0.12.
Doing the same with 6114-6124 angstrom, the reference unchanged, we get 0.24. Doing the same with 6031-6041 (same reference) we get 0.04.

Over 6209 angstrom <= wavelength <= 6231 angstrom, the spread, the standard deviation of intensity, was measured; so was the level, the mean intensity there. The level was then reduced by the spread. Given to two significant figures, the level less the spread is 4.3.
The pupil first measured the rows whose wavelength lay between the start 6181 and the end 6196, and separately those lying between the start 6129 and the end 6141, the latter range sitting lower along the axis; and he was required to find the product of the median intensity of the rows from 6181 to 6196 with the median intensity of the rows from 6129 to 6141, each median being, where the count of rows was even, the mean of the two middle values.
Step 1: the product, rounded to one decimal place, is 27.0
